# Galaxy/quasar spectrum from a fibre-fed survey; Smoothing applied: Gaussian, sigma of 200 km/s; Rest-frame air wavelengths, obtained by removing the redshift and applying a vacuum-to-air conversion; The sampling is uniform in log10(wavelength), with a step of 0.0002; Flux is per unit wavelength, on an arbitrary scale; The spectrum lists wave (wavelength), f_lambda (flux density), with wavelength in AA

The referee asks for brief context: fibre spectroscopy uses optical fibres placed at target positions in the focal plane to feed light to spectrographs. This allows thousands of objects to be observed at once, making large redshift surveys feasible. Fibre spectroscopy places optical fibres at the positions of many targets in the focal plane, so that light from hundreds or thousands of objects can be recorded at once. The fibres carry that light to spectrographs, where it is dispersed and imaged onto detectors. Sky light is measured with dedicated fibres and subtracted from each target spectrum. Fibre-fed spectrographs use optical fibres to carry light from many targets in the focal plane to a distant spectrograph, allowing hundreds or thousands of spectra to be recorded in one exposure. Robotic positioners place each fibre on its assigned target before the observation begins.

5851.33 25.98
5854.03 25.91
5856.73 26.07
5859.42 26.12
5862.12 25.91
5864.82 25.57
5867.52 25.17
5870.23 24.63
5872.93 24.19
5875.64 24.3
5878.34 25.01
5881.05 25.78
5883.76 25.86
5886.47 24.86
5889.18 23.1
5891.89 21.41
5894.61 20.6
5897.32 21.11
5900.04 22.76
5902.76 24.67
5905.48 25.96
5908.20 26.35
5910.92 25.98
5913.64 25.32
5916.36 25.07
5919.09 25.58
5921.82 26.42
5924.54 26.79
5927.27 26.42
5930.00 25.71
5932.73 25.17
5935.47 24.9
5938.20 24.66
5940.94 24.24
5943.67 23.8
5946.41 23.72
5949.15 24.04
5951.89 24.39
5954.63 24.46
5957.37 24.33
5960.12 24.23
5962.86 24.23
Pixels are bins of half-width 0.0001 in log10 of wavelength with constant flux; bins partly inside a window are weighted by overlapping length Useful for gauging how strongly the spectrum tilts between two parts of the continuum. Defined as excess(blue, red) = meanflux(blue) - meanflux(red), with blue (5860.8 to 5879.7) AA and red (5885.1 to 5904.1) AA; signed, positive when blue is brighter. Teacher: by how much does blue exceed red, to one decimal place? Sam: 2.3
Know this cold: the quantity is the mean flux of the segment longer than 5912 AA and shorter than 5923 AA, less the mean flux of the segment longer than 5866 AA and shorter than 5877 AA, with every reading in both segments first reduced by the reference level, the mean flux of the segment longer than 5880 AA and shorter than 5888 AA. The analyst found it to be 1.0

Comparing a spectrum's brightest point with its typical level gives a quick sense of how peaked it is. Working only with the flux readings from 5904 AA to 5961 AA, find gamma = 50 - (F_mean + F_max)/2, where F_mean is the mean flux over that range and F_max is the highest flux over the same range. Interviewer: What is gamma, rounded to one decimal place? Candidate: 24.0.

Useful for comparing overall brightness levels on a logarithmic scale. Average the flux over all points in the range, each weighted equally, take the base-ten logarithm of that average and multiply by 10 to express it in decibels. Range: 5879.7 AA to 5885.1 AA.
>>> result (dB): 14.12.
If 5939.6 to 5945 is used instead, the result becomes 13.81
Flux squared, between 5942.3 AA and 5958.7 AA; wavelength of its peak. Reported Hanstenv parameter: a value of 5954.63 AA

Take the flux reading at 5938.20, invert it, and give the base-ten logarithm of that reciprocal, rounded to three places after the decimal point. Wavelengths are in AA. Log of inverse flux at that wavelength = -1.392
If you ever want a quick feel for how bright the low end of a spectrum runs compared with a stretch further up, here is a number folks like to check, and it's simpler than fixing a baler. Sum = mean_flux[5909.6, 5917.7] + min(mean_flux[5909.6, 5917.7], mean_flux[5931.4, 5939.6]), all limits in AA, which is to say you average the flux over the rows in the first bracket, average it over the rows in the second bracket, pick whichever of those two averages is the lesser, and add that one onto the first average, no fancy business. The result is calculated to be 50.4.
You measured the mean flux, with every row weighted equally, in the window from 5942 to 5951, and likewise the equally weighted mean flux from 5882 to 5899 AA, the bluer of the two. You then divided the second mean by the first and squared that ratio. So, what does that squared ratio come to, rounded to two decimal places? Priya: 0.92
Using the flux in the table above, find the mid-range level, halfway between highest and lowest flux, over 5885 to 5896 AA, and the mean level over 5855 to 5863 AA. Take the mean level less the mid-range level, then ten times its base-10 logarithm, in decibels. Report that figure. 5.2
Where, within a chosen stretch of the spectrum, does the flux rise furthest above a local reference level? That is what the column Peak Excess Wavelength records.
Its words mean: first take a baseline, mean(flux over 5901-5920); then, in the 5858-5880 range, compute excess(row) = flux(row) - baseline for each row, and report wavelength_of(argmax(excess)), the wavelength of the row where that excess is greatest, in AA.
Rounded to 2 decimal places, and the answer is 5859.42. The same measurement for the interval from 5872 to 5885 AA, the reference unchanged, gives 5883.76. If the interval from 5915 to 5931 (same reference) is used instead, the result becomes 5924.54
